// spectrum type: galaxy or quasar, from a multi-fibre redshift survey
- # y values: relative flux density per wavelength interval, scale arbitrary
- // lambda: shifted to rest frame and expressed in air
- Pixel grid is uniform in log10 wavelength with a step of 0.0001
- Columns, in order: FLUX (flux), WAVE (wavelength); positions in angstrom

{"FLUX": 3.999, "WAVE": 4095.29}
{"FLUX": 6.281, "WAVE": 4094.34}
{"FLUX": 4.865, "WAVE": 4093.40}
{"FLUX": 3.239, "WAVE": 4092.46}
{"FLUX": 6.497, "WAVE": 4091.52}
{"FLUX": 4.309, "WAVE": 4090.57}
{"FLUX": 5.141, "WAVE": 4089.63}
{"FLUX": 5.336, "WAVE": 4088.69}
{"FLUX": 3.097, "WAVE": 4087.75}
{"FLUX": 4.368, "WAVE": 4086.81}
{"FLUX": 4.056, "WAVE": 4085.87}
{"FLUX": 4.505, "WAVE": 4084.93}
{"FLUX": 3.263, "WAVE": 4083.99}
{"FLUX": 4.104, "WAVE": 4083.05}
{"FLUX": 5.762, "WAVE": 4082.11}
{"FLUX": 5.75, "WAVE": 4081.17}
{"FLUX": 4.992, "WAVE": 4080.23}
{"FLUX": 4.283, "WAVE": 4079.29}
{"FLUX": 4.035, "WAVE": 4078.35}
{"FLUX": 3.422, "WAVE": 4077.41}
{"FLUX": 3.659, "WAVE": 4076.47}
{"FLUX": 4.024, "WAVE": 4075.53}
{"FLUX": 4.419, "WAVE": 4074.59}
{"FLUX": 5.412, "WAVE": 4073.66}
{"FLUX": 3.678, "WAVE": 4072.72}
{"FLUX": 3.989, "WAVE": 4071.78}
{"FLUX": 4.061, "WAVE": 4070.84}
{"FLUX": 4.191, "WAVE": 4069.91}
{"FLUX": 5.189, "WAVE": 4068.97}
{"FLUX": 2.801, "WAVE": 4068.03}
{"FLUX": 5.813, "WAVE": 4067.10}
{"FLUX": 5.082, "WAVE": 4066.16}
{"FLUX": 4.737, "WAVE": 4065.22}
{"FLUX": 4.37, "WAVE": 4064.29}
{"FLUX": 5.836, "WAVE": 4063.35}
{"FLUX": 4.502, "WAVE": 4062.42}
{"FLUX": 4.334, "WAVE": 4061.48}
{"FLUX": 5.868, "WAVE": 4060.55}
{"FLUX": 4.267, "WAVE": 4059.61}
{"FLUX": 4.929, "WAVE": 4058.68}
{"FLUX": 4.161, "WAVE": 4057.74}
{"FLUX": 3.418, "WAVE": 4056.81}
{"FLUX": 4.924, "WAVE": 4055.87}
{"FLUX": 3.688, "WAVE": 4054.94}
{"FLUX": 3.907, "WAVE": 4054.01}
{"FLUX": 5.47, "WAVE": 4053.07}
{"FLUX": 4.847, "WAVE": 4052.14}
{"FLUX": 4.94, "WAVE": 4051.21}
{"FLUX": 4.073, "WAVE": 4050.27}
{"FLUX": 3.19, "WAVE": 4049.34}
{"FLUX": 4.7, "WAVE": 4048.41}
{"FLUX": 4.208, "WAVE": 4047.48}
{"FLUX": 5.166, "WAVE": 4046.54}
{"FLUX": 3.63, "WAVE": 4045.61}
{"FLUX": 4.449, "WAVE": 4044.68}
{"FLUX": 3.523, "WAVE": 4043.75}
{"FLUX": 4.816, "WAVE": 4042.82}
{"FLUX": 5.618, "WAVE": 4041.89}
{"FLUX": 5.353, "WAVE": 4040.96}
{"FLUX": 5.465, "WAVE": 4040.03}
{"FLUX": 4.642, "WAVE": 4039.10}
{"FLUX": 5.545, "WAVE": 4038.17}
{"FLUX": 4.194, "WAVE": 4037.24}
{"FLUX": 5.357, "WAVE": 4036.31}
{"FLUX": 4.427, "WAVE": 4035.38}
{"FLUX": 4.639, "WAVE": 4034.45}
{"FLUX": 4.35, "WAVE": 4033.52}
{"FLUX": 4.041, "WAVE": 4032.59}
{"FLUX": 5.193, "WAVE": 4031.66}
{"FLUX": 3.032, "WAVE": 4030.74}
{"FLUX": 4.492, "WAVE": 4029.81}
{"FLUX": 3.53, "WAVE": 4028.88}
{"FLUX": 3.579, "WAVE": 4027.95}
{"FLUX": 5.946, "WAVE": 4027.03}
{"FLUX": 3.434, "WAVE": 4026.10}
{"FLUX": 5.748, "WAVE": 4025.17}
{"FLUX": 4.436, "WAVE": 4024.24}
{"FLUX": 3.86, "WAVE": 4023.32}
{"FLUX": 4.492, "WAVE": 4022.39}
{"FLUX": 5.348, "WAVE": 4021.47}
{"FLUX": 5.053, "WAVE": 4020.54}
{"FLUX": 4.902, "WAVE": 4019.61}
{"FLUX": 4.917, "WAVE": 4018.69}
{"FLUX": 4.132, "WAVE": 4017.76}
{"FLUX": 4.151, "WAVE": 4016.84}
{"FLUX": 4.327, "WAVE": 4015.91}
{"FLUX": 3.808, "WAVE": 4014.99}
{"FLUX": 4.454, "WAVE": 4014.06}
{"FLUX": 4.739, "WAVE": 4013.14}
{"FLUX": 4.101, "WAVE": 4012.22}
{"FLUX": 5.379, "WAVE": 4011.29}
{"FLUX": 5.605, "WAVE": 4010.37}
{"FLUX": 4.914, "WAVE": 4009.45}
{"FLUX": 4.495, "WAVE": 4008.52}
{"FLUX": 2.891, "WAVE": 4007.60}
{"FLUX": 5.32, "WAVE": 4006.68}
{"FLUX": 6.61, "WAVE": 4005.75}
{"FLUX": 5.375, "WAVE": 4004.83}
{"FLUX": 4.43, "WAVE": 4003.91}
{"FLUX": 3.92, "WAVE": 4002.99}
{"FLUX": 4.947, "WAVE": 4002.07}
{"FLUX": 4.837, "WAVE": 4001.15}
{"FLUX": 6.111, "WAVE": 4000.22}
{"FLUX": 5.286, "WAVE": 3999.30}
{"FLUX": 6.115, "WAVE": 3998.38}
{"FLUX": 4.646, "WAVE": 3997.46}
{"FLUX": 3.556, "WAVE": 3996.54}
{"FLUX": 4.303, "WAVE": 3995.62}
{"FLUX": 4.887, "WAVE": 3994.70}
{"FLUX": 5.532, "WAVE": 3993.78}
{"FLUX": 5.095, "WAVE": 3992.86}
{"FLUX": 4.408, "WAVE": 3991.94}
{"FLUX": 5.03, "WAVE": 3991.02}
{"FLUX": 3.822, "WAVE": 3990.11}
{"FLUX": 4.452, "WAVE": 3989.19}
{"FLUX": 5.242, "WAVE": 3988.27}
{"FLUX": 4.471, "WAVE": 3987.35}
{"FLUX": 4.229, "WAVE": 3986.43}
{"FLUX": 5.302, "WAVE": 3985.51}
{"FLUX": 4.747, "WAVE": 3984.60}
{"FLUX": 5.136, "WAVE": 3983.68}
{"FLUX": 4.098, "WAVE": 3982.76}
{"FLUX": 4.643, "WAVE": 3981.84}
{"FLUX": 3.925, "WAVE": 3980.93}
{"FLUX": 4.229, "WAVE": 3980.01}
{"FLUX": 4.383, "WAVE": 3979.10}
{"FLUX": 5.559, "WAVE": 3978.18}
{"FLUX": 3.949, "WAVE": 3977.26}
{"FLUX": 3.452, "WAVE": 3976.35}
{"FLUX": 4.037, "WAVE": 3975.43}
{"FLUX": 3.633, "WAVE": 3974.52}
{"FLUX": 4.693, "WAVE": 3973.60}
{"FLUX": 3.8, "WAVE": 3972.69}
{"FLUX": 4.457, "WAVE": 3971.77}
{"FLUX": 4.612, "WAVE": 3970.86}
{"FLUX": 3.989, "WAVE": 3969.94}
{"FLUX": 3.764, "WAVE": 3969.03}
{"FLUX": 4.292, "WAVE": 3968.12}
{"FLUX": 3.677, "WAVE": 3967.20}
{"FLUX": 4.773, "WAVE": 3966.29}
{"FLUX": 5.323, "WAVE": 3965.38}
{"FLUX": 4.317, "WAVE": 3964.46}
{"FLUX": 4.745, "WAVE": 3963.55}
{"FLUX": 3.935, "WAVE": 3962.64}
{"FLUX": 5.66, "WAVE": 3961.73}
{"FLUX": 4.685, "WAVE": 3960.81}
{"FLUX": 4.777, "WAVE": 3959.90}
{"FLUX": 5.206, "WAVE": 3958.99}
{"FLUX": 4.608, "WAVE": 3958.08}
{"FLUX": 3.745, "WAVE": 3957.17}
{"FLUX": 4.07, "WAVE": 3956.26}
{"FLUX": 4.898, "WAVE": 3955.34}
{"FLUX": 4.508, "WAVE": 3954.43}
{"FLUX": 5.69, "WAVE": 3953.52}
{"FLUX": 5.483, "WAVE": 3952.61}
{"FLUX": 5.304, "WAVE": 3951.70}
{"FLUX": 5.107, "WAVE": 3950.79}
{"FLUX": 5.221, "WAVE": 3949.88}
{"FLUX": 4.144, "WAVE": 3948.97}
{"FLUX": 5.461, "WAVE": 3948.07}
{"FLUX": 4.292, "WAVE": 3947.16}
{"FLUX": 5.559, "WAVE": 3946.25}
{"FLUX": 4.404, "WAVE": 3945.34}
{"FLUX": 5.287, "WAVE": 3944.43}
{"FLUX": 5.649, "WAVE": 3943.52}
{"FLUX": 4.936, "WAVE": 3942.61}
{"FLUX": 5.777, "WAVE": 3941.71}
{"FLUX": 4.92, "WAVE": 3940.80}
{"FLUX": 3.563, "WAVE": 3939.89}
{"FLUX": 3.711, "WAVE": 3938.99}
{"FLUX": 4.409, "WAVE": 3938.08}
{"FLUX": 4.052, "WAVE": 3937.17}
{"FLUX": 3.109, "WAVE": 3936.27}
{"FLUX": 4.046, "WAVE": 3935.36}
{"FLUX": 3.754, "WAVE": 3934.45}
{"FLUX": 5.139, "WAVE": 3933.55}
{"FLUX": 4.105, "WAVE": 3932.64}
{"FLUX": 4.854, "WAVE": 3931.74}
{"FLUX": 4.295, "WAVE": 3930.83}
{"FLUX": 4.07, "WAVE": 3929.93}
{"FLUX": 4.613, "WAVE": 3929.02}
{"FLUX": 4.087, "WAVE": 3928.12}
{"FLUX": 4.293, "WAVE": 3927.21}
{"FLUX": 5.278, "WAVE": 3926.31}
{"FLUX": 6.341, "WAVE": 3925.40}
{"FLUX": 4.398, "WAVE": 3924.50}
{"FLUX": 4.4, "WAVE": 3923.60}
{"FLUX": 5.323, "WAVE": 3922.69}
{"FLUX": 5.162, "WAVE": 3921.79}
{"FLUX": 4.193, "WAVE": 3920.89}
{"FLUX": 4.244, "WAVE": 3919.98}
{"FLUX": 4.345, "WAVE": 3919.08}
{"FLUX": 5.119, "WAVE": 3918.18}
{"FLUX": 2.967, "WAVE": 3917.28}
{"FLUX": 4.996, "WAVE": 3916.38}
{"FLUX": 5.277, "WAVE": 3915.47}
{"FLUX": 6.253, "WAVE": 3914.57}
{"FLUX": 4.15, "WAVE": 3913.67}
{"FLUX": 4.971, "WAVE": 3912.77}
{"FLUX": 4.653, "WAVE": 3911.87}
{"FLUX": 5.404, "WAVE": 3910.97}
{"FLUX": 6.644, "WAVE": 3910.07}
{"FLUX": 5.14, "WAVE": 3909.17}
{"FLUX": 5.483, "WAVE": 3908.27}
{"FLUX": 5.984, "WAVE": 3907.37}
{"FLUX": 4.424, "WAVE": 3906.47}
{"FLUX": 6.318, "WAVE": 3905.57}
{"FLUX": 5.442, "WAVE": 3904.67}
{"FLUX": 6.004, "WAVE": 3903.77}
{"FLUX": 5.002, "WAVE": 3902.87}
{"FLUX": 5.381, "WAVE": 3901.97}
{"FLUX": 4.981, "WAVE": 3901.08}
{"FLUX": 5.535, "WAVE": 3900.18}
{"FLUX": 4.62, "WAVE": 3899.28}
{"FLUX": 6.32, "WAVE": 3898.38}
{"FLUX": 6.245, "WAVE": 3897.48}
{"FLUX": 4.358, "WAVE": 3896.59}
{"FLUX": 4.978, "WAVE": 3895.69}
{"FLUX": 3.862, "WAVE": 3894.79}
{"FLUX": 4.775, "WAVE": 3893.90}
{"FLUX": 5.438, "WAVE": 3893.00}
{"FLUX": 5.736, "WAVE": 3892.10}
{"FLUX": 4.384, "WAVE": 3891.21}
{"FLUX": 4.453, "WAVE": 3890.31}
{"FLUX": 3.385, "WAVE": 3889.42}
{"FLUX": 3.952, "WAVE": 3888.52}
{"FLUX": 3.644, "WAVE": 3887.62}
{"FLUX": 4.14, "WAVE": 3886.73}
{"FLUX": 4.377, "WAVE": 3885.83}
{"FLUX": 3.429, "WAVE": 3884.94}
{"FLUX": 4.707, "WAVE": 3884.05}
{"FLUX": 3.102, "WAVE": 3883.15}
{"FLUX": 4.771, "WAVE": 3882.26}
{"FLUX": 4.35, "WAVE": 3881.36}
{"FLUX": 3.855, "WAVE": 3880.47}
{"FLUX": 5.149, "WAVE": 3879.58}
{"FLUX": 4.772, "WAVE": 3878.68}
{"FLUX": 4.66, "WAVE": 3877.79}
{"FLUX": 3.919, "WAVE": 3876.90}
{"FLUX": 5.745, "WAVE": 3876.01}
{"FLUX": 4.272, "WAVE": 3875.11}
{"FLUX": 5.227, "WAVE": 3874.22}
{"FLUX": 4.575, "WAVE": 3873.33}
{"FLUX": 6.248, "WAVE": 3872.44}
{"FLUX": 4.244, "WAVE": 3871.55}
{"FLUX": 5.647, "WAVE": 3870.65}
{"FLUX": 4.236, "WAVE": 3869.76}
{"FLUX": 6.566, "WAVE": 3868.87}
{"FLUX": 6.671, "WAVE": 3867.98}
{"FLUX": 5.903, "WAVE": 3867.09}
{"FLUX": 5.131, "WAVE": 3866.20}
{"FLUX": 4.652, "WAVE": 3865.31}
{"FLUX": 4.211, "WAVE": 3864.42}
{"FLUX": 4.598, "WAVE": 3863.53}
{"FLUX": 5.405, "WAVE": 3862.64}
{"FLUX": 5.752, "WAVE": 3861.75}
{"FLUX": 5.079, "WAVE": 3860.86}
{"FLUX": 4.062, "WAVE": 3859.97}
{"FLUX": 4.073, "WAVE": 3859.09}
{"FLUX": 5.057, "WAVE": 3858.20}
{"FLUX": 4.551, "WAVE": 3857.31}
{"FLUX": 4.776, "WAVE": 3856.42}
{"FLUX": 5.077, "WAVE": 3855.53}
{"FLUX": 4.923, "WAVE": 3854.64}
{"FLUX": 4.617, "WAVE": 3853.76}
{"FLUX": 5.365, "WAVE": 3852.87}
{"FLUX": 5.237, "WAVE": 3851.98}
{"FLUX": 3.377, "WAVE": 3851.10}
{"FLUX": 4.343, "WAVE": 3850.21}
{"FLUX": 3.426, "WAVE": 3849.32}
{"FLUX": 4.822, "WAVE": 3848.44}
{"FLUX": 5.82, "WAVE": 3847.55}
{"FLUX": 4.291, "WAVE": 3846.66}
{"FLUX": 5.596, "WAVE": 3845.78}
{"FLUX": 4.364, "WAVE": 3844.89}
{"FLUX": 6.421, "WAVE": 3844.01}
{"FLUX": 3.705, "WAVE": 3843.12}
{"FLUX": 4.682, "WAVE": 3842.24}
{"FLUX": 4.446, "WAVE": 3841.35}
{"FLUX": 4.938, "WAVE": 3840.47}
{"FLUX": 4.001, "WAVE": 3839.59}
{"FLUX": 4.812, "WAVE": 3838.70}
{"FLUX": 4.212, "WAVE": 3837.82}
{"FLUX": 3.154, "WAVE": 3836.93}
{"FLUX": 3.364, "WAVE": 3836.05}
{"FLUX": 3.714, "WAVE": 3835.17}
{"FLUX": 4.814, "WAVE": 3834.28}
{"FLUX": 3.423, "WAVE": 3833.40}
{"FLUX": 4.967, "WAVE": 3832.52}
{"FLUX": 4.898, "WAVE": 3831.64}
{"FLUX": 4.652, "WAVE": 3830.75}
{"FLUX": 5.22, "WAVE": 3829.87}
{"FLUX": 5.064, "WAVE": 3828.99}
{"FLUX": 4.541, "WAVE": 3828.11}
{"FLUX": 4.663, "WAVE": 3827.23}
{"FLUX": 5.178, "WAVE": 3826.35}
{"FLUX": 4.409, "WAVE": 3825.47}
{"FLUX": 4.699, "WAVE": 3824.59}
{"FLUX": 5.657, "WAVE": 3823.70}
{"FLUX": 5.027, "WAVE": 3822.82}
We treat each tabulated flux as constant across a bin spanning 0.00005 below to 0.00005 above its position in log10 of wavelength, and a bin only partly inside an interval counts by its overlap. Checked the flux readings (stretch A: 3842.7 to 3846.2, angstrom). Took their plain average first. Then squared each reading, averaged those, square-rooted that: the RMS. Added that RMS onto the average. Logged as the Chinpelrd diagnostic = 10.2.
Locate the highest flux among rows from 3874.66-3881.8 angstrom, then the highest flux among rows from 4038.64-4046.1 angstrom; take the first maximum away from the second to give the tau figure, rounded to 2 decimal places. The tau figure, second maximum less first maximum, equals -0.13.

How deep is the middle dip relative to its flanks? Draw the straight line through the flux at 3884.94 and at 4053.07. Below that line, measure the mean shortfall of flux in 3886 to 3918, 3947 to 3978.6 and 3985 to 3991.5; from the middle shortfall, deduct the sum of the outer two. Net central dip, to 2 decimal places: 1.14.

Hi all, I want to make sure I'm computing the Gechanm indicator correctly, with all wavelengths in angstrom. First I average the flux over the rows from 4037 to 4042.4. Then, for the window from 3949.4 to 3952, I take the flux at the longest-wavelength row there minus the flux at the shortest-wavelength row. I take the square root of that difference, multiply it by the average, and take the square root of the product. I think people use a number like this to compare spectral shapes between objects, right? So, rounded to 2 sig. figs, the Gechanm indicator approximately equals 1.2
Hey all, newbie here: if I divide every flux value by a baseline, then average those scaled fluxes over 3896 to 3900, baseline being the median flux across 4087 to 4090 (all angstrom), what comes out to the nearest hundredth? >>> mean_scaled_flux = 1.05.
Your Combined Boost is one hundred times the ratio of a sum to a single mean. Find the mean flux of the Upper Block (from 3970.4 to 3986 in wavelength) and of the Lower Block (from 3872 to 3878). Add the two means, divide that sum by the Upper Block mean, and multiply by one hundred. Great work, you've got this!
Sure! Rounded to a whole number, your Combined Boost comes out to 213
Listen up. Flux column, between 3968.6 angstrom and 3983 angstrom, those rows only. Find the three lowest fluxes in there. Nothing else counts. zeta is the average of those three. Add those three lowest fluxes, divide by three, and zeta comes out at 3.6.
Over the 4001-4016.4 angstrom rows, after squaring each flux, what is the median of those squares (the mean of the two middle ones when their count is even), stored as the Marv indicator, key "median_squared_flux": 22.5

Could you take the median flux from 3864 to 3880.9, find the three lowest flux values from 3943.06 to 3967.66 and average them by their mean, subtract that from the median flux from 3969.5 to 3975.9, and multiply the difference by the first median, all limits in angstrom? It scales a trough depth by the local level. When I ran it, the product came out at 1.2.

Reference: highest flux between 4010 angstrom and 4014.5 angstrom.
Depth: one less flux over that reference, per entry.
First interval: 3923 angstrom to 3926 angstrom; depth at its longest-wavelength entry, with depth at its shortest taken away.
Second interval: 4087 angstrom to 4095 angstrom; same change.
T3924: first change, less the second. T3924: 0.22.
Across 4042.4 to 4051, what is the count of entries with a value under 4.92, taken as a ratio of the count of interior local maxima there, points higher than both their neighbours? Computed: 2.67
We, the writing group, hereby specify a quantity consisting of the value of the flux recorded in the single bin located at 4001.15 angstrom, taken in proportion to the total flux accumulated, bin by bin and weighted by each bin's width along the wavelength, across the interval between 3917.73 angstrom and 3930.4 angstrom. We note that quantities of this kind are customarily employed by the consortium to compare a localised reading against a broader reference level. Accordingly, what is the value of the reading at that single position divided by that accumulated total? 0.081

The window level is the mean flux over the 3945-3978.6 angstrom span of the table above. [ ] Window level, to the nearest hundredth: 4.59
